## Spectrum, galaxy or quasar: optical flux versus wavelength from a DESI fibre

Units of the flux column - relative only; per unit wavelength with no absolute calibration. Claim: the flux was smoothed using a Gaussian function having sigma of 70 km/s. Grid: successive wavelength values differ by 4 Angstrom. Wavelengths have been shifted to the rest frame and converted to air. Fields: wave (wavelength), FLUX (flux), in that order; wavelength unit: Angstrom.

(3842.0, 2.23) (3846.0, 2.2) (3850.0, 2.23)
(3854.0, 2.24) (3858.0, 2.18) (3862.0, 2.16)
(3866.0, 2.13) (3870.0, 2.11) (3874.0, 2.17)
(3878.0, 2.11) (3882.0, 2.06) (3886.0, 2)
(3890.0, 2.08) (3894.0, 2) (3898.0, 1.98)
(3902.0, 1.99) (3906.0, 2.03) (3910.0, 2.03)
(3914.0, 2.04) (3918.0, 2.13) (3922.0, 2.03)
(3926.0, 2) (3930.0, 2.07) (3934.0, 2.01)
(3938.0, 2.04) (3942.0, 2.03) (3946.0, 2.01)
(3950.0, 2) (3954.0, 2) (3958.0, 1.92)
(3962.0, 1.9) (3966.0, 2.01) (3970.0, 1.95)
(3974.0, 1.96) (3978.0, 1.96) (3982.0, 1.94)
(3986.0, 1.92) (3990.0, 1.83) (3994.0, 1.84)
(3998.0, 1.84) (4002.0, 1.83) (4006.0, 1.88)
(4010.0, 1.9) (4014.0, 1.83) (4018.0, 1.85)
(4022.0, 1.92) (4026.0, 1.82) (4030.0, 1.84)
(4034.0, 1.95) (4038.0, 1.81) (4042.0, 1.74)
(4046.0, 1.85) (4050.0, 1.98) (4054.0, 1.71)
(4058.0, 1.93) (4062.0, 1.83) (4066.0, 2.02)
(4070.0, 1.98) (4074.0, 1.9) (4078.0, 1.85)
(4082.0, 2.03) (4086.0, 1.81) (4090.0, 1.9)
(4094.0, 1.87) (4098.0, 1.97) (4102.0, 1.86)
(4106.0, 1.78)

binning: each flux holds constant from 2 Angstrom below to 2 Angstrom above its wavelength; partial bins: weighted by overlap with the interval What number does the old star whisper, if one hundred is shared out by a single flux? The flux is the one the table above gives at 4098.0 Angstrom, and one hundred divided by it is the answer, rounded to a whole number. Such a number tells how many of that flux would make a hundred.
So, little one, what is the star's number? 51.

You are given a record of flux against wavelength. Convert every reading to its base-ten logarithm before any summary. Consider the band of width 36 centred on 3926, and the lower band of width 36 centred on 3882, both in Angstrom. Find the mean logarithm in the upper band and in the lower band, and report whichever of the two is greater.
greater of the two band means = 0.316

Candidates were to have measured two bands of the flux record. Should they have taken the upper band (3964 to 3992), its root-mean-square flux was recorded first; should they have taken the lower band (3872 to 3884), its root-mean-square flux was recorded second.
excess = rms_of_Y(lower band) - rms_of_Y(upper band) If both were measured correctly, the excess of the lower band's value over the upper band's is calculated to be 0.17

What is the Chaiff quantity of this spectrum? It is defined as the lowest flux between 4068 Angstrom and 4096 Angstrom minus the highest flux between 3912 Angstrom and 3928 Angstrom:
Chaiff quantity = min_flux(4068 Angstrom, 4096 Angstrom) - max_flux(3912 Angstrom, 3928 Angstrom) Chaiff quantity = -0.32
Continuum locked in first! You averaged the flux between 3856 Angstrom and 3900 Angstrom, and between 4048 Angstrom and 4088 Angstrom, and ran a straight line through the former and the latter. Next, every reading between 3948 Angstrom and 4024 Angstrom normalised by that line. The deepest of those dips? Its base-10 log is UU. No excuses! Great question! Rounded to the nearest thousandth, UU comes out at -0.034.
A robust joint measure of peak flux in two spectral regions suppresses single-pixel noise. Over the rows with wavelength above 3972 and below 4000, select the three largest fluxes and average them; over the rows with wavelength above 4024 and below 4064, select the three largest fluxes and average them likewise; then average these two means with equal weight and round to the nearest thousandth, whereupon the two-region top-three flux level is 1.953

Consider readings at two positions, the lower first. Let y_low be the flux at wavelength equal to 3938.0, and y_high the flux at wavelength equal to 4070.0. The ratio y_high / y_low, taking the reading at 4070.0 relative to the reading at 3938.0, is 0.971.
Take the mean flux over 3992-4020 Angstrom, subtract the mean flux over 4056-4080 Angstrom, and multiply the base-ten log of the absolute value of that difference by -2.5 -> 2.96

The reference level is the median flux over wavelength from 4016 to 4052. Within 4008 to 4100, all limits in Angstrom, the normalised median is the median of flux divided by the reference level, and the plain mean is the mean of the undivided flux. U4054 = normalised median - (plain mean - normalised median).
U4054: 0.139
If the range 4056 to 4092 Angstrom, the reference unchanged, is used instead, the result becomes 0.137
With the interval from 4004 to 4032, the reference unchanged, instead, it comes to 0.137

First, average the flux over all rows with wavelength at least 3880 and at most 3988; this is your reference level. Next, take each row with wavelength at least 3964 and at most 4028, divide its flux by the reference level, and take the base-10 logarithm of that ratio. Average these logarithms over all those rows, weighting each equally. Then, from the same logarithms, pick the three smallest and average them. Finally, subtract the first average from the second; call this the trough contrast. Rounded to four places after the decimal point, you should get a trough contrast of -0.0152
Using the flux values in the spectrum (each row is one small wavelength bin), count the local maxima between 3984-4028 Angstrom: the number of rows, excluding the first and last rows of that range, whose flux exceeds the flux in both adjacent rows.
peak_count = 2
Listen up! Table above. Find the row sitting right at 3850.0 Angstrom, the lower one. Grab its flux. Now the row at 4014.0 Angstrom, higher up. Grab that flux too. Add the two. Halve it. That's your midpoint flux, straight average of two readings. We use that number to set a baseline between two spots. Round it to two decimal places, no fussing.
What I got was 2.03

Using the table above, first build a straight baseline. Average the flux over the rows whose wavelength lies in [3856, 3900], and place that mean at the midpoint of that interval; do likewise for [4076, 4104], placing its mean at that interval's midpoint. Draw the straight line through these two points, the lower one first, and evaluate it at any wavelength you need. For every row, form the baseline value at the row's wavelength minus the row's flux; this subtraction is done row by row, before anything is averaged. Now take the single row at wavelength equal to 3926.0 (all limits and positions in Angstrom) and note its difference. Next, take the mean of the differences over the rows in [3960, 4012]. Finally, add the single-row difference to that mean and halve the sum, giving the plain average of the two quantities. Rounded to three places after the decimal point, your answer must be 0.067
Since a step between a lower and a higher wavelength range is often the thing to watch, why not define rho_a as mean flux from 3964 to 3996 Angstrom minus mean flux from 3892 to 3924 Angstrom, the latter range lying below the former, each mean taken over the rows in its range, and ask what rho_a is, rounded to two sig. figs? -0.10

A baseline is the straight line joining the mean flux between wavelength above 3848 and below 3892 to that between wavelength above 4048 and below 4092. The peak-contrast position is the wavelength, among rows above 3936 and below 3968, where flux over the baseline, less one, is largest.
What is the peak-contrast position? 3966.0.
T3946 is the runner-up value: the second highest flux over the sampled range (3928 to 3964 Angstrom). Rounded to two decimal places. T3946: 2.04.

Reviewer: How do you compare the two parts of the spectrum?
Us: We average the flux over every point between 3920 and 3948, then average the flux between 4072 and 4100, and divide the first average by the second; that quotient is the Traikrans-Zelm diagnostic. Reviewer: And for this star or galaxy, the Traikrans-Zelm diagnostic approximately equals 1.065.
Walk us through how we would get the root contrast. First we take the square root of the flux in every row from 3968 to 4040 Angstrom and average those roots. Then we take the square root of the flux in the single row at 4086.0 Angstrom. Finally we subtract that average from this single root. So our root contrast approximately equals -0.026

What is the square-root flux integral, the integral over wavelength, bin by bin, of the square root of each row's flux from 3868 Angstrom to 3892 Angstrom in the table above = 34.7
